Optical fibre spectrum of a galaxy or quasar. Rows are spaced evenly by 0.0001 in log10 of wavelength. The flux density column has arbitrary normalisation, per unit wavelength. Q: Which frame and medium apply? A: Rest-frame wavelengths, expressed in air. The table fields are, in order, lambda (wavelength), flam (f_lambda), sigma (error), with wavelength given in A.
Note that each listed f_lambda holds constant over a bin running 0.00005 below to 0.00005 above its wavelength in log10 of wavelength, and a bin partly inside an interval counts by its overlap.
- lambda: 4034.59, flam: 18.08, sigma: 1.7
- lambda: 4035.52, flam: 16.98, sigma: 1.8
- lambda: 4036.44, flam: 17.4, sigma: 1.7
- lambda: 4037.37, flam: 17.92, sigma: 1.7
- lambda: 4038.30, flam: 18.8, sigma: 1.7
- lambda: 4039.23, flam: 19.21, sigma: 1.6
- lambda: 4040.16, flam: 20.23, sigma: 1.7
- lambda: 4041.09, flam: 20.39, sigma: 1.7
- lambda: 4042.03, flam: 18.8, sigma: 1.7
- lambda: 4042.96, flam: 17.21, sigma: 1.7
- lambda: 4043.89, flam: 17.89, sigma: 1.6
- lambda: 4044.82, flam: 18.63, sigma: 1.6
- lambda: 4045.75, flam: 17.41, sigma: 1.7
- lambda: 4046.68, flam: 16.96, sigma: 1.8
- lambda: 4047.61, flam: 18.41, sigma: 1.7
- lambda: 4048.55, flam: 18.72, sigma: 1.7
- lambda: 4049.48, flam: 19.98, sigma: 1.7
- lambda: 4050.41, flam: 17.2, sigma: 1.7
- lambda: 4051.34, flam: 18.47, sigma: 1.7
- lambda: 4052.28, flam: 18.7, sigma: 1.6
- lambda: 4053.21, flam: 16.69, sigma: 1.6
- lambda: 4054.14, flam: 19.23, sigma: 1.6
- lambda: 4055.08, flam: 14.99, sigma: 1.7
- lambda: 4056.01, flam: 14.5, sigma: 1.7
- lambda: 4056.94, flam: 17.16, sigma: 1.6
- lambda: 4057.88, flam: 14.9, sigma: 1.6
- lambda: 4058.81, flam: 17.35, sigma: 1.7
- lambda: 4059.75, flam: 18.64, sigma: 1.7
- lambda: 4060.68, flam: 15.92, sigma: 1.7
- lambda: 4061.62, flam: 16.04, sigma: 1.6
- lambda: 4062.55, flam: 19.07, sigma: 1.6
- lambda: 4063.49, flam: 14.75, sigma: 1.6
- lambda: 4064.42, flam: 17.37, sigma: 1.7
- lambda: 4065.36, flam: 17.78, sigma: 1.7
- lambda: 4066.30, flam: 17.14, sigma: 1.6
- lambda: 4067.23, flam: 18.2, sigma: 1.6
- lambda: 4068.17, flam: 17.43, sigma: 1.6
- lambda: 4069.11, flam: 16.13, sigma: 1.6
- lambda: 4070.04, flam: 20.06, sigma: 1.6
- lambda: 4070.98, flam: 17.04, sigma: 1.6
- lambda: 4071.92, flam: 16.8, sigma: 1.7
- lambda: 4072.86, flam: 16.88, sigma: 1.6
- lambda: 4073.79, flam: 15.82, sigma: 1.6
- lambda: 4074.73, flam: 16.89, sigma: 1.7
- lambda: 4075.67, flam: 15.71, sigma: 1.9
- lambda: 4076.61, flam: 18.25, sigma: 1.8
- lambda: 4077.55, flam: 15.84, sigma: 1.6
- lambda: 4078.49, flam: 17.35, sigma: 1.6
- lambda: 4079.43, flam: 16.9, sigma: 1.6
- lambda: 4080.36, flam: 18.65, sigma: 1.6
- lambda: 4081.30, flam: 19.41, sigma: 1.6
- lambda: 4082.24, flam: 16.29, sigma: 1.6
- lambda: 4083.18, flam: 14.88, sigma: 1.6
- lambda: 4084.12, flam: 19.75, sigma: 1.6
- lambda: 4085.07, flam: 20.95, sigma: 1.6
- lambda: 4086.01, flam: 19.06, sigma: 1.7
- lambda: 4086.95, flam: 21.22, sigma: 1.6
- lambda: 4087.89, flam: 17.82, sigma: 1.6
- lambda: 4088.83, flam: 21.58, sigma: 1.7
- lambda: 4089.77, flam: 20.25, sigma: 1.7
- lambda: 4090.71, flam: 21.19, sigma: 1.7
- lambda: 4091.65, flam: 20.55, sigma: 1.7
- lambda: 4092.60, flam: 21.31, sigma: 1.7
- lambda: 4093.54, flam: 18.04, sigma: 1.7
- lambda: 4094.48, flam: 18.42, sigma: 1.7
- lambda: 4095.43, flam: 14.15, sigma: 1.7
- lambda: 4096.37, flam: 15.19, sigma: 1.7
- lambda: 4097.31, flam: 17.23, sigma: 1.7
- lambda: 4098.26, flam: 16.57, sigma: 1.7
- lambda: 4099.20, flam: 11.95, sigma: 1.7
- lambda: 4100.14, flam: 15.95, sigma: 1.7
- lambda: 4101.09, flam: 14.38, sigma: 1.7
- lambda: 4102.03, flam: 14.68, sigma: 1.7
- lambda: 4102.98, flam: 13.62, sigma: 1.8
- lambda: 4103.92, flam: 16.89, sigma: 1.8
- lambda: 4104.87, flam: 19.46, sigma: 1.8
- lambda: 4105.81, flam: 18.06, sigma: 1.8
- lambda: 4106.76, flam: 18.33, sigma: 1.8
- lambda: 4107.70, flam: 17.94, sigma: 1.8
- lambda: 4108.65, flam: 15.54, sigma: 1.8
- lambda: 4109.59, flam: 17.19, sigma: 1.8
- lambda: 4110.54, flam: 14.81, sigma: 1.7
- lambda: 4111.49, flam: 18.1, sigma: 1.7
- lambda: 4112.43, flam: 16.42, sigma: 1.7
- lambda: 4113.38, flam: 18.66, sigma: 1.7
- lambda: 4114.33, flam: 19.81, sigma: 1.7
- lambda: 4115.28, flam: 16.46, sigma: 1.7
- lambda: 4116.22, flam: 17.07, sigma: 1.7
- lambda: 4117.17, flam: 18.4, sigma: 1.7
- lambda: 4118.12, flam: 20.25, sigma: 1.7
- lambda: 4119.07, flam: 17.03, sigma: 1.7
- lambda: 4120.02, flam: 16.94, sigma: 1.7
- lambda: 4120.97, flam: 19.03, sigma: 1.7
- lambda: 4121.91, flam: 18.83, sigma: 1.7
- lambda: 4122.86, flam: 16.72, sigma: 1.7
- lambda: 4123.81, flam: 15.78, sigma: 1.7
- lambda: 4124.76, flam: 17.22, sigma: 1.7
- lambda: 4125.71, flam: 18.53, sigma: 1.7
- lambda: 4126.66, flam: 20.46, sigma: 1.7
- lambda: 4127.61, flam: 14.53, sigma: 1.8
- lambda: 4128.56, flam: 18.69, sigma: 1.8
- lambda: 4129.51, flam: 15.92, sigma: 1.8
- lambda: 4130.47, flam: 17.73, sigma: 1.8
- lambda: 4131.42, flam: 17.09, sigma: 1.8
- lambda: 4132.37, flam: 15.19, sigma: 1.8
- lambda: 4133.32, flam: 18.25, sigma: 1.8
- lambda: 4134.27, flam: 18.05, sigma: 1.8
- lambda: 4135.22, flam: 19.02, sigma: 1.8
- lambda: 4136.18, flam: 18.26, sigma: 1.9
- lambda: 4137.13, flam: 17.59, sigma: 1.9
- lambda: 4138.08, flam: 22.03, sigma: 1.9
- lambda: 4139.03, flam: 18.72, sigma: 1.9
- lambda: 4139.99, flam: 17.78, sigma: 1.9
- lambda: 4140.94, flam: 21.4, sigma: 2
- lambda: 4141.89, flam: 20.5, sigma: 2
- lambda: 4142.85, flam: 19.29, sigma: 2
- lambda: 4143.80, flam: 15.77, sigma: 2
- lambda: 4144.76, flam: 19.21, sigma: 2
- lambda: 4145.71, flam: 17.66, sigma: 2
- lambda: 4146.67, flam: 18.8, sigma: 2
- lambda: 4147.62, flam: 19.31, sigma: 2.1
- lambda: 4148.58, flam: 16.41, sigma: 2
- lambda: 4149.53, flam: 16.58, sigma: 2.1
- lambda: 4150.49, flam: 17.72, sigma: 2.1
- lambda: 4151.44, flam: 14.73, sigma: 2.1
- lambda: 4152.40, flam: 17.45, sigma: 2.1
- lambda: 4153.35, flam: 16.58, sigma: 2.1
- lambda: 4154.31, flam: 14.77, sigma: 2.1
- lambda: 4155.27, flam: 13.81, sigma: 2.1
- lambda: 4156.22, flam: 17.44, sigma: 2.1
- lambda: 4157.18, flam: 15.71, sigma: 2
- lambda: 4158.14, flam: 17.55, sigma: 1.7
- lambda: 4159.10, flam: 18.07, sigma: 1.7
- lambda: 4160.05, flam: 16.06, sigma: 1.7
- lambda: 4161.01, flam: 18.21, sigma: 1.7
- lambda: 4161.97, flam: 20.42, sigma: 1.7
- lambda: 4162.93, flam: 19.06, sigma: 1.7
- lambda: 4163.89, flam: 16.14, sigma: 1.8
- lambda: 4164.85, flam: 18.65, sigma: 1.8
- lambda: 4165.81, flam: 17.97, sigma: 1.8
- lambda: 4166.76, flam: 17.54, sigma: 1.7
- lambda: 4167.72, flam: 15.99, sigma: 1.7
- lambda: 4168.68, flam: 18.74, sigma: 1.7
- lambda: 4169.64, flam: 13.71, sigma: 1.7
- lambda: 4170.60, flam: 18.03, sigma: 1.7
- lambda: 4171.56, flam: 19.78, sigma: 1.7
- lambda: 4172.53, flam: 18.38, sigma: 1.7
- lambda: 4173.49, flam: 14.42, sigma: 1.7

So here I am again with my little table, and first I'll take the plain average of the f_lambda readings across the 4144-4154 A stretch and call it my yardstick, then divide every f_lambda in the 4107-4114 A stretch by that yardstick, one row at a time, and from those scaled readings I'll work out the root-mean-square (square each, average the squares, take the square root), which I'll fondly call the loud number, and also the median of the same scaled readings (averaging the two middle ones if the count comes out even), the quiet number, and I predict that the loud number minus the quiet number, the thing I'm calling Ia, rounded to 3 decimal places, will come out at -0.011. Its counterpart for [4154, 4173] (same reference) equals -0.021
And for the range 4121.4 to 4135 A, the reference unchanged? -0.003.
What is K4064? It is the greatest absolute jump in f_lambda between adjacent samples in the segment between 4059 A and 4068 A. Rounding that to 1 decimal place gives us 4.3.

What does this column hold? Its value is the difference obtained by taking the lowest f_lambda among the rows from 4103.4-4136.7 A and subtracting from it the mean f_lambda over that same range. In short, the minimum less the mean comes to -3.1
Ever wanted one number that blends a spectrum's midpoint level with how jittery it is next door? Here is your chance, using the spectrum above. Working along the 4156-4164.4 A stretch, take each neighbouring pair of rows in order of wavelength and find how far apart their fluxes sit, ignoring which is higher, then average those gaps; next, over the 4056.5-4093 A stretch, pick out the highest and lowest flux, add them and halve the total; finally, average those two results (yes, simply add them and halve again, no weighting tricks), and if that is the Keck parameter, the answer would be 10.0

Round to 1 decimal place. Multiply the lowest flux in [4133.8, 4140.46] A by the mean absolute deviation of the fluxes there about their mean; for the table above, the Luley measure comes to 17.6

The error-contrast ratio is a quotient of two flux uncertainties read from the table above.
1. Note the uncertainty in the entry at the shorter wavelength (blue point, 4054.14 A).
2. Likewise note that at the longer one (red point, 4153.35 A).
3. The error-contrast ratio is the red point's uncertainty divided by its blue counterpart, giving 1.31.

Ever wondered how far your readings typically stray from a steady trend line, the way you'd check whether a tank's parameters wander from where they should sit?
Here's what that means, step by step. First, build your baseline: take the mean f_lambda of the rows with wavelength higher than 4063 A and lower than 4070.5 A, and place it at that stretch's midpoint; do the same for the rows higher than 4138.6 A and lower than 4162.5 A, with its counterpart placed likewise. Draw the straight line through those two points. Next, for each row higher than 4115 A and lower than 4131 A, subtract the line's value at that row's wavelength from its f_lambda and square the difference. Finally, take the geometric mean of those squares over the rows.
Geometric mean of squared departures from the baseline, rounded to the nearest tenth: 1.0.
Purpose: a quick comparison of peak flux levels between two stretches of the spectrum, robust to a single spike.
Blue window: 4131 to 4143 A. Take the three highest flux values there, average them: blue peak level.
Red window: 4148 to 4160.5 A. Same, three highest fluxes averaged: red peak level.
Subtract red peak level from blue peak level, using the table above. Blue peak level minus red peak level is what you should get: 3.5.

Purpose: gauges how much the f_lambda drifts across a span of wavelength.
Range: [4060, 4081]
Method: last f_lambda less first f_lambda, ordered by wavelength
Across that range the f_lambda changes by 3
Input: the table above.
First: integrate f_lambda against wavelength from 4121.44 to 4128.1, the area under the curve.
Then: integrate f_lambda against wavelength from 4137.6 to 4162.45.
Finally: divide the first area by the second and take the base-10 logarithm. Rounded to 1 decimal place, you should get -0.6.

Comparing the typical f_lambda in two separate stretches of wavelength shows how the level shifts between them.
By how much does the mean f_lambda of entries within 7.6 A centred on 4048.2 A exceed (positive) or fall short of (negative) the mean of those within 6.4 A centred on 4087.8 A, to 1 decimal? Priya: -2.1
